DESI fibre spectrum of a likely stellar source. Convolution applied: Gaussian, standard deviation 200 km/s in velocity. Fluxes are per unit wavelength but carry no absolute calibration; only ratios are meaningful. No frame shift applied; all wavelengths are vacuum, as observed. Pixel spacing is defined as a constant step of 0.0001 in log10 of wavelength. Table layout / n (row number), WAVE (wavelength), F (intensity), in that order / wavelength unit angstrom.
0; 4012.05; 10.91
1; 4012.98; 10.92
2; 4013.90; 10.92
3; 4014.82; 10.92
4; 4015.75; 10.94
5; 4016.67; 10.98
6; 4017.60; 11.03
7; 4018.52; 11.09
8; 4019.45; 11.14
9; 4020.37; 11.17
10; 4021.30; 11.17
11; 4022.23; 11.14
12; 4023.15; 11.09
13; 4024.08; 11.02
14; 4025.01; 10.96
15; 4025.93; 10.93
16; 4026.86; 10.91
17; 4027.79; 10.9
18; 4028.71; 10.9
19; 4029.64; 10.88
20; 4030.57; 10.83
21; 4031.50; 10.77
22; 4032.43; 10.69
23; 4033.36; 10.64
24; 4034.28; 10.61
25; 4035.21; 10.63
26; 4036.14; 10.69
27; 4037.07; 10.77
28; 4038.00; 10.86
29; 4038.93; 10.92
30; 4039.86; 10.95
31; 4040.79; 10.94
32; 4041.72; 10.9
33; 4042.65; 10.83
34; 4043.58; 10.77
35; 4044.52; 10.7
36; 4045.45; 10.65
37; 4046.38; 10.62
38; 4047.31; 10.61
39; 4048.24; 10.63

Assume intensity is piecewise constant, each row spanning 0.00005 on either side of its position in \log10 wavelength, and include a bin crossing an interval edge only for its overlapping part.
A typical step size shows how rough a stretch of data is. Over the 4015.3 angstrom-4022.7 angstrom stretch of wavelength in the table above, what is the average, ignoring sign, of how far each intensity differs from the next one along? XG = 0.0371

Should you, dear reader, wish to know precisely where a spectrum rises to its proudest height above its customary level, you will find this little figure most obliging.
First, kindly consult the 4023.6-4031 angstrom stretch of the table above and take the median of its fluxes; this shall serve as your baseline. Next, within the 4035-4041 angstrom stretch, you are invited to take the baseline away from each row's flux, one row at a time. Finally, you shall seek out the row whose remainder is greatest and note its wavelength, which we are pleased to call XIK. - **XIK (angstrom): 4039.86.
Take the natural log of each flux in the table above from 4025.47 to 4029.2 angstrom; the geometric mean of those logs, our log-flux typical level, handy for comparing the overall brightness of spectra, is 2.39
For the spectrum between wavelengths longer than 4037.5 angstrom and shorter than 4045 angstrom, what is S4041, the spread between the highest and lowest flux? 0.25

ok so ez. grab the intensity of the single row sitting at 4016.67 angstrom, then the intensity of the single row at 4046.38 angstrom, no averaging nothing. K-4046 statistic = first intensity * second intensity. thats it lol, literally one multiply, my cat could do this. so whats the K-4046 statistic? 117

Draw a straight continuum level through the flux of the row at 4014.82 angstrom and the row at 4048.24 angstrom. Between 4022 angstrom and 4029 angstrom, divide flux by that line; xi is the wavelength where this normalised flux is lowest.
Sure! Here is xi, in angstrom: 4027.79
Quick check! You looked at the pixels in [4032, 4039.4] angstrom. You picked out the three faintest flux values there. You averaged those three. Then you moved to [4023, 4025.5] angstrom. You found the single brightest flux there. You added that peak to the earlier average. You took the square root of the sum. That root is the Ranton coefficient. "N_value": 4.66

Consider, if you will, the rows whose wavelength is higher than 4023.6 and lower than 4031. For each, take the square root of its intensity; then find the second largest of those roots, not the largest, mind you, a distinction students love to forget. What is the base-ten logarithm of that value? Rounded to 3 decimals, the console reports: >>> 0.520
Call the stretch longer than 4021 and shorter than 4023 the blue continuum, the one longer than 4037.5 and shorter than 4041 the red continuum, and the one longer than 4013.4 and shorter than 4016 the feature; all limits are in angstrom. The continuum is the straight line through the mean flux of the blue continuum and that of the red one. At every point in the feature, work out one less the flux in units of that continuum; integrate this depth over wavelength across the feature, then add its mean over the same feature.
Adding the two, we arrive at 0.11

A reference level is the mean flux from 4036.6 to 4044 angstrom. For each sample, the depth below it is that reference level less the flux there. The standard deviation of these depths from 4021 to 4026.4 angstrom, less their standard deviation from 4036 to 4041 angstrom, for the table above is -0.007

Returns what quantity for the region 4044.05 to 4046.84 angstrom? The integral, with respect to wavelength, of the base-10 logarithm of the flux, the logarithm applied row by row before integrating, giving 2.87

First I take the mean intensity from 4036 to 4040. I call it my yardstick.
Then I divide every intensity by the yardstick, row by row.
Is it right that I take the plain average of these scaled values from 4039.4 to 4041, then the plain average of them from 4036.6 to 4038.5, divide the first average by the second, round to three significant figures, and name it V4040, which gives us 1.01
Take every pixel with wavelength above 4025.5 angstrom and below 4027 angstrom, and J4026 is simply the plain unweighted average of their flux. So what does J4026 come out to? 10.9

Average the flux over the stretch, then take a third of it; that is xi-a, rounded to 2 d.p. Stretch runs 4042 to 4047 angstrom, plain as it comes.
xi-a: 3.57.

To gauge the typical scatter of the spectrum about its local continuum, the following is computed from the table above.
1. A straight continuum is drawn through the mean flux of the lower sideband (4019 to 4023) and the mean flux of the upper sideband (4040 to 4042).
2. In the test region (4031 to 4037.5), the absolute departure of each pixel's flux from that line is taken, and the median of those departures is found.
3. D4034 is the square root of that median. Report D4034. 0.58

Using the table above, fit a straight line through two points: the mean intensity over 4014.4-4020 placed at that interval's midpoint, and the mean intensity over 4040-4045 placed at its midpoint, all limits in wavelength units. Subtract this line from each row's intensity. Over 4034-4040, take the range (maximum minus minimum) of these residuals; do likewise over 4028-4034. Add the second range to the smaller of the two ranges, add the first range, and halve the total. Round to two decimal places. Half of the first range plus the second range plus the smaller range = 0.42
